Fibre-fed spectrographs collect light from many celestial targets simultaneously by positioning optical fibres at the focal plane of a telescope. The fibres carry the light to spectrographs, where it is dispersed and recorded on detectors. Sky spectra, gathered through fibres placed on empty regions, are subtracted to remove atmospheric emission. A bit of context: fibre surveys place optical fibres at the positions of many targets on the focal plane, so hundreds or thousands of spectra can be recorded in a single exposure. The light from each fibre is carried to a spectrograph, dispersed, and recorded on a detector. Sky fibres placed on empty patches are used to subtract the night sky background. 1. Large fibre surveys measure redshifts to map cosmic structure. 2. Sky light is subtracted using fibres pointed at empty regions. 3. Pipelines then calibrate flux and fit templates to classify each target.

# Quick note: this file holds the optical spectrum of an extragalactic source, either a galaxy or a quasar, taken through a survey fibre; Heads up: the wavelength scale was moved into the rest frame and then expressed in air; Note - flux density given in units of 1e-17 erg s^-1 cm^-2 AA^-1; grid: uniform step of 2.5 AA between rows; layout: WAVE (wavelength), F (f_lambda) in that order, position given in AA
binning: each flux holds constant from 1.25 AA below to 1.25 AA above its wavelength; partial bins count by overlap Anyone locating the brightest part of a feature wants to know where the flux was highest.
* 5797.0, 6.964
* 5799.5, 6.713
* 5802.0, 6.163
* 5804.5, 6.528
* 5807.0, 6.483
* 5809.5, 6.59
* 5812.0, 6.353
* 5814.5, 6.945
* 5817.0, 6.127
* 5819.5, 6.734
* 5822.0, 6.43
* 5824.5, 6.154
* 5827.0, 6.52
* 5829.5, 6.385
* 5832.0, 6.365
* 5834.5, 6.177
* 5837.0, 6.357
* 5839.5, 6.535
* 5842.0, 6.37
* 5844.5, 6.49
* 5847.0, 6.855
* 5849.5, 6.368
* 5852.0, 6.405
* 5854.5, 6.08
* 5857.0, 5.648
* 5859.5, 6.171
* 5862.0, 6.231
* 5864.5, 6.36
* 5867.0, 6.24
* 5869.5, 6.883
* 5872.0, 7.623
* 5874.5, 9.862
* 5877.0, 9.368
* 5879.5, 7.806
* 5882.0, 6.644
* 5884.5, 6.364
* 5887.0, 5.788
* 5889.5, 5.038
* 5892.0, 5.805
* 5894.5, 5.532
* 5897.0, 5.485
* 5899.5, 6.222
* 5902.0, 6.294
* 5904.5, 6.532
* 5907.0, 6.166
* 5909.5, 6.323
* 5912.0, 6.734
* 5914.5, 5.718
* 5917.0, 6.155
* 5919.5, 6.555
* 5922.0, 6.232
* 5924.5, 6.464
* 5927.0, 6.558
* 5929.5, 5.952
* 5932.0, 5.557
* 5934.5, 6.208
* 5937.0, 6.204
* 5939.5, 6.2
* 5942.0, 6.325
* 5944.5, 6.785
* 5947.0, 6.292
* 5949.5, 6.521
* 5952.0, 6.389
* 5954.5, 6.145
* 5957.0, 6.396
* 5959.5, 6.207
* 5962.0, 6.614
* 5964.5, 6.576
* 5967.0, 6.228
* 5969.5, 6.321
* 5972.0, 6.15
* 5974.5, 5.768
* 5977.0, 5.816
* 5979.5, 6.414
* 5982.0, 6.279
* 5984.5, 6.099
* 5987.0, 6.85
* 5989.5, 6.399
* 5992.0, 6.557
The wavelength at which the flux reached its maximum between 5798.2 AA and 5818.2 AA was 5814.5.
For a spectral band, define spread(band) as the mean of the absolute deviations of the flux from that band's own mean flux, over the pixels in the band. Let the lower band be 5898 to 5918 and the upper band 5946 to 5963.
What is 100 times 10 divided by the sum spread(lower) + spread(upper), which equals 3006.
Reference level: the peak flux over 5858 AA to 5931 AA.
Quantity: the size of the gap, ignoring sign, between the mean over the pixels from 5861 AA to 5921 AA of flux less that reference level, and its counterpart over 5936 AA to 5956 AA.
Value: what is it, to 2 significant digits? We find 0.21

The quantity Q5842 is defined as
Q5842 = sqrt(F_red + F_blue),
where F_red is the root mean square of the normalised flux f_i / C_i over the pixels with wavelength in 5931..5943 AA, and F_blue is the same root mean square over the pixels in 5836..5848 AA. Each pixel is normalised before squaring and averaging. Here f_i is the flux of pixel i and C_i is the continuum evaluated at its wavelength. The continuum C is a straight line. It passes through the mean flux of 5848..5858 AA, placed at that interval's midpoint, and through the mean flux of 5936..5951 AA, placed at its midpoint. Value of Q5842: 1.42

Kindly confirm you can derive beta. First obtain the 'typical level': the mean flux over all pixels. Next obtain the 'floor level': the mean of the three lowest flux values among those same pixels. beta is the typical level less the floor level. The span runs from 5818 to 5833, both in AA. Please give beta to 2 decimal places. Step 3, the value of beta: 0.13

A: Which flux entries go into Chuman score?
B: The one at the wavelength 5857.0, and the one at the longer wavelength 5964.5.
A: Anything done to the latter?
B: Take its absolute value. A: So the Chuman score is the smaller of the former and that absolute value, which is 5.65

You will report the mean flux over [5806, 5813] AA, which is 6.48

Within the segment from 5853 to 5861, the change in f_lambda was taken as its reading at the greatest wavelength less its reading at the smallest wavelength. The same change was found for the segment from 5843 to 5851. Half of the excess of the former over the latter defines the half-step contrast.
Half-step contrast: 0.1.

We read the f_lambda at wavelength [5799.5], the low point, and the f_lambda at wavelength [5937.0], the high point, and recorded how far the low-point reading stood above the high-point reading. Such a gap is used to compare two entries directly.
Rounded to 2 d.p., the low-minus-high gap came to 0.51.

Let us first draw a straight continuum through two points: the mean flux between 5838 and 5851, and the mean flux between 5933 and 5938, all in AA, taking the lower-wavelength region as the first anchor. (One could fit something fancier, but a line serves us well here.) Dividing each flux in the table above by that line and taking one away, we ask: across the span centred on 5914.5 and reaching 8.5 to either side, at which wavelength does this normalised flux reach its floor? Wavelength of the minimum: 5914.5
